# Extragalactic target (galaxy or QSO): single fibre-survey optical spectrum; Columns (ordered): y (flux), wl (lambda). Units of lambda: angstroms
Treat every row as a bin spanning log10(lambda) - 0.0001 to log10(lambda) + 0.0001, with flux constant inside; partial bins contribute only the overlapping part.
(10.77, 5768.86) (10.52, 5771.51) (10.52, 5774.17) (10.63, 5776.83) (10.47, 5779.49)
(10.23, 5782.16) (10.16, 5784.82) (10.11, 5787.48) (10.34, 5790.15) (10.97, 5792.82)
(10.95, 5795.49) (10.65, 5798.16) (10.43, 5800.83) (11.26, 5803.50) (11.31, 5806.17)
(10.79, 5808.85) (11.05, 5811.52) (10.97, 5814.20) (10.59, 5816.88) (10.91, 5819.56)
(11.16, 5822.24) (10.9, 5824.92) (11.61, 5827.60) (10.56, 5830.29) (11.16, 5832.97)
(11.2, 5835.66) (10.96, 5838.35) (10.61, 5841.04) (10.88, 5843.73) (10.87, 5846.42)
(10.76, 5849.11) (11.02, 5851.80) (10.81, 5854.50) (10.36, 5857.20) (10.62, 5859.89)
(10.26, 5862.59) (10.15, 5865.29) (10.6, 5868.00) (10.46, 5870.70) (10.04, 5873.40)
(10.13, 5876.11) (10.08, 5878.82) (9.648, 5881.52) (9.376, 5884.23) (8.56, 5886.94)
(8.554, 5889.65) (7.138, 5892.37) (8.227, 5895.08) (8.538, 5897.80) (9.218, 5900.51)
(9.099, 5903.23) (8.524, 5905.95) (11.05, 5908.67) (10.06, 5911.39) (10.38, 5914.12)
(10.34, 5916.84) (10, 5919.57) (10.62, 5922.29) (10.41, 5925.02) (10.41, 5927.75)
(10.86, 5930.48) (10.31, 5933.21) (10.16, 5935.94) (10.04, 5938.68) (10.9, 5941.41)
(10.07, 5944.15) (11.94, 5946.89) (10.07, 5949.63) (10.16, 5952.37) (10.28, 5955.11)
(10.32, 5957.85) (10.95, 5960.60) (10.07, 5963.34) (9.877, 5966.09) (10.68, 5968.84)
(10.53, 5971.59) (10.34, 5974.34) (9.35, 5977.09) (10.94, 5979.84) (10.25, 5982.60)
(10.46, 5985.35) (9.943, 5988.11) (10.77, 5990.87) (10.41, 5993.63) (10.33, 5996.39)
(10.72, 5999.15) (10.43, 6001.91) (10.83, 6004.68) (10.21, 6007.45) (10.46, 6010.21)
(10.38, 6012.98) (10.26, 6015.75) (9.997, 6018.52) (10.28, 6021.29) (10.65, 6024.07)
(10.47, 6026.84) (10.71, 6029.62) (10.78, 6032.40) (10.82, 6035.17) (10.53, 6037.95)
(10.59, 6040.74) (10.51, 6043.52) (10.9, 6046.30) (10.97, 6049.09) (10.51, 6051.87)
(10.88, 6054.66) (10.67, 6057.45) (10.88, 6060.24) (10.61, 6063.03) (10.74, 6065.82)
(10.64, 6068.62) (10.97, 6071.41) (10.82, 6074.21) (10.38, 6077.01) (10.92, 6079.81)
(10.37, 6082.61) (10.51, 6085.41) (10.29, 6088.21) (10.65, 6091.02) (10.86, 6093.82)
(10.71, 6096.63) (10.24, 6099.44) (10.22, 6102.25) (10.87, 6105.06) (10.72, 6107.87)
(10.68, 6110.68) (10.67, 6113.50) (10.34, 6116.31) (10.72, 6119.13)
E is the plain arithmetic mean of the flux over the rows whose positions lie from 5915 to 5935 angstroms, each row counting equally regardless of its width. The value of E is 10.4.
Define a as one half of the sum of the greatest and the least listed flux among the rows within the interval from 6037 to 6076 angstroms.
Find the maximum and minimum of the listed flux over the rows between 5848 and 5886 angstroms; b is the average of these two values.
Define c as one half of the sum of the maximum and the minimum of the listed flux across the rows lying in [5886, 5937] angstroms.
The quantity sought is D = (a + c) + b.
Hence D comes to 30.0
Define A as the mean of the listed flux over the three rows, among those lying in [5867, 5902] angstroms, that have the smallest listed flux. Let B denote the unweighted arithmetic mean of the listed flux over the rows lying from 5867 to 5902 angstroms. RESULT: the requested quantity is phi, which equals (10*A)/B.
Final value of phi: 8.59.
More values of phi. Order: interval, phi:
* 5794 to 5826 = 9.67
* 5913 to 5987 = 9.37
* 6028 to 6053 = 9.83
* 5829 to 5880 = 9.51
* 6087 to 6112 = 9.69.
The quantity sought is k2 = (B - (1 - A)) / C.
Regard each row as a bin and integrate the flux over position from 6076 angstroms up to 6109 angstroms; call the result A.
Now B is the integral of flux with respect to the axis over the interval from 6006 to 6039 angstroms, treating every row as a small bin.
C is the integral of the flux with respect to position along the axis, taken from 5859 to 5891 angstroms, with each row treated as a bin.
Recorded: 2.20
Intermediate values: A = 349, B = 345.3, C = 316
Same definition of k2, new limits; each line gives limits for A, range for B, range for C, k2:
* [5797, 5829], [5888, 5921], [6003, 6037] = 1.84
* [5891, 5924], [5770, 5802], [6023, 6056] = 1.83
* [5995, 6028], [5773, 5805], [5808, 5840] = 1.94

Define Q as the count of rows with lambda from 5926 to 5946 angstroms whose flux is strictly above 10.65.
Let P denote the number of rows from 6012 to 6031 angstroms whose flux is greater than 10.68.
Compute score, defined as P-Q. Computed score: -1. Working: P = 1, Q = 2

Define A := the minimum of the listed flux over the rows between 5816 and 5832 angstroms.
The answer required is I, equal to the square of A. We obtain 112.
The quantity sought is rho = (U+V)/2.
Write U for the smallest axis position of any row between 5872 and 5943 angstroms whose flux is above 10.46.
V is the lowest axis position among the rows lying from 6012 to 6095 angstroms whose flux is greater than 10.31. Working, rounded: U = 5908.67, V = 6012.98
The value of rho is 5960.8 angstroms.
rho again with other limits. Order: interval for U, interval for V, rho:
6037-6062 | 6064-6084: 6051.9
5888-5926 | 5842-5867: 5876.2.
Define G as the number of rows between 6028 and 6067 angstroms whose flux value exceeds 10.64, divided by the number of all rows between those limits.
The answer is 0.6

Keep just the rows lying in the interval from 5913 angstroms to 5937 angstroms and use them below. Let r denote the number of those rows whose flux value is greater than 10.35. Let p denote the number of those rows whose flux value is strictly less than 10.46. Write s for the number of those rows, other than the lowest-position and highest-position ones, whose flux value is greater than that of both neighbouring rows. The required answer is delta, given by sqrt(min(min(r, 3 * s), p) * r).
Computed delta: 5.0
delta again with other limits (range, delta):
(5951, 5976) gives 3.0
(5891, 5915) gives 2.0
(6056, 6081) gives 3.0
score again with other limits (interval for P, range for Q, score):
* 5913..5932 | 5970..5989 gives 0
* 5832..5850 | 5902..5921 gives 5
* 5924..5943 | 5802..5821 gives -4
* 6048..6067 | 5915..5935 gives 3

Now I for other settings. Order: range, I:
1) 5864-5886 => 88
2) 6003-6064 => 100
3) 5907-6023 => 87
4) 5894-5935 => 68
